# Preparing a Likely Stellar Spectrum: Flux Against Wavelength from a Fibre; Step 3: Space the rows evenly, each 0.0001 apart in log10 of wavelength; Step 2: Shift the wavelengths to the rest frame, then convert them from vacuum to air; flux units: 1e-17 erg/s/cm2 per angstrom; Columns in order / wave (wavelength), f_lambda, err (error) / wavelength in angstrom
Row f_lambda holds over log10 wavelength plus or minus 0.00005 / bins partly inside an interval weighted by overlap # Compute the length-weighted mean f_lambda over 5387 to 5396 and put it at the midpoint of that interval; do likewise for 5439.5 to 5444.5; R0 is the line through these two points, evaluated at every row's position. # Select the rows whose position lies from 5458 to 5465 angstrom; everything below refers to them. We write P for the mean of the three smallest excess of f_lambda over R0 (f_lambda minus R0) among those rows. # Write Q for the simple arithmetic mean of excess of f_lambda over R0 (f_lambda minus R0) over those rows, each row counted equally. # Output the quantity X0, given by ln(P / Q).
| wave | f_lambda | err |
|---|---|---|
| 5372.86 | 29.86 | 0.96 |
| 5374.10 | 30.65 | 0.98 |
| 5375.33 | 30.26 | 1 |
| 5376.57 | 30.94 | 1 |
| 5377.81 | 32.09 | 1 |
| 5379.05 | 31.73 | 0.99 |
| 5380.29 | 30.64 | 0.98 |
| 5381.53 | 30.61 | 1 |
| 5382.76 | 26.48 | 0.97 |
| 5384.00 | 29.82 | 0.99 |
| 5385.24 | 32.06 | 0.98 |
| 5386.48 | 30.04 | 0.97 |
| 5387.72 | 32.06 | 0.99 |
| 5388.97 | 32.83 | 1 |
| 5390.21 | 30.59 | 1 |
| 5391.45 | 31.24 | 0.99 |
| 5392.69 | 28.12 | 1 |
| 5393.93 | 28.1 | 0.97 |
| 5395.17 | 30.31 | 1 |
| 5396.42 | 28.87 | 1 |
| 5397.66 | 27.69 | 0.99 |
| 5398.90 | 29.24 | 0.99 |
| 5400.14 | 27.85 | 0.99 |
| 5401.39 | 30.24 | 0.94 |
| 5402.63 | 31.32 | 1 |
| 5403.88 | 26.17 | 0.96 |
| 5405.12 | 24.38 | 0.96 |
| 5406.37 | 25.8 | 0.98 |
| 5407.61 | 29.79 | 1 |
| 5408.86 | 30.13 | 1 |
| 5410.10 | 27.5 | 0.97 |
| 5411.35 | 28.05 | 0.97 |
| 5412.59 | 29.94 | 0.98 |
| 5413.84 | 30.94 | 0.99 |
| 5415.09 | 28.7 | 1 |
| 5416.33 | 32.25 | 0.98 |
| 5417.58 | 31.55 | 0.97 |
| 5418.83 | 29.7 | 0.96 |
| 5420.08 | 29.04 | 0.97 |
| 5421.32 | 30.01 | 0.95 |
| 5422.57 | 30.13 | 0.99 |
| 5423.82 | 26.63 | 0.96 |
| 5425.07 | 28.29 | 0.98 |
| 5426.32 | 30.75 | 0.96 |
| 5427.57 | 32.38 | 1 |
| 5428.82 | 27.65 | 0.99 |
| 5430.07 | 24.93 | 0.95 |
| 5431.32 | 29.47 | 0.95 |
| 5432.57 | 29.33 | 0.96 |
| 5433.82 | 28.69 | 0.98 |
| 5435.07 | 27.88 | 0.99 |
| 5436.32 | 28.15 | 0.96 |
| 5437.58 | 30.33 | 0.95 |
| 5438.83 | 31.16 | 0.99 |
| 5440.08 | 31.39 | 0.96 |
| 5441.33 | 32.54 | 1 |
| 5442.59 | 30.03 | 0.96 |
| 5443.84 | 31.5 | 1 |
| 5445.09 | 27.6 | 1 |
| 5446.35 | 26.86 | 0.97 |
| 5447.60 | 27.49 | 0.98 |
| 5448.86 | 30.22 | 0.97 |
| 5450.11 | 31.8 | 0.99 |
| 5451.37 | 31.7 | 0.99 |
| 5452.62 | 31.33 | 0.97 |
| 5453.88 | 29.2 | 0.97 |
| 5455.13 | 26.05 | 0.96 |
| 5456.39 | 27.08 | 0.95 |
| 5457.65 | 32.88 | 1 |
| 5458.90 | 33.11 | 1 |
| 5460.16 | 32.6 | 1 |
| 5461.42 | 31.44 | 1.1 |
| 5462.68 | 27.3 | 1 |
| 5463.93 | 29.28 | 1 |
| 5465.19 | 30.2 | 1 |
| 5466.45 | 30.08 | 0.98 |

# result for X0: 0.90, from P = -2.4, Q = -1.0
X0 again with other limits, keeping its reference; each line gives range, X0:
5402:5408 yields 0.50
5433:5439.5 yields 0.40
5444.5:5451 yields 0.43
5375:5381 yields -0.72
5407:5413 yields 0.32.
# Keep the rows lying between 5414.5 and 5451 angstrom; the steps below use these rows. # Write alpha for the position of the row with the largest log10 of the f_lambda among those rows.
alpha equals 5441.33 angstrom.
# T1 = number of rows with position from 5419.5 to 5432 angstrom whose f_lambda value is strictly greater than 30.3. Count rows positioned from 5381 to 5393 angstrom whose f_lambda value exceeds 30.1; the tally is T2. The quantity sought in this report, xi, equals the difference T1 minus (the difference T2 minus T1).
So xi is -2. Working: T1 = 2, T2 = 6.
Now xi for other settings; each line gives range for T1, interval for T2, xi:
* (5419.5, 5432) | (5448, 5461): -3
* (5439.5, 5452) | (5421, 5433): 7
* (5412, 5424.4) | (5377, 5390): -1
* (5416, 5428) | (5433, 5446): 3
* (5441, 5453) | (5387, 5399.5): 5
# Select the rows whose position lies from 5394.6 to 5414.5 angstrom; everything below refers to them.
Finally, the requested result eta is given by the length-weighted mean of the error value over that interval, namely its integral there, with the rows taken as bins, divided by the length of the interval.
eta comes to 0.982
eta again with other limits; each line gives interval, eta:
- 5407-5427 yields 0.977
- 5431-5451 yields 0.976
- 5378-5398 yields 0.989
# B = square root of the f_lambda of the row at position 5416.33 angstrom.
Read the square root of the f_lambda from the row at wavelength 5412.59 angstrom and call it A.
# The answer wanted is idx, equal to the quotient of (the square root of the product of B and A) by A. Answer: 1.02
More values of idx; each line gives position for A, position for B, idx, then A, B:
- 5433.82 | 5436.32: 1.00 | 5.36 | 5.31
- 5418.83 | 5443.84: 1.01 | 5.45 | 5.61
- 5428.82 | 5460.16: 1.04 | 5.26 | 5.71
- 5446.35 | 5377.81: 1.05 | 5.18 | 5.66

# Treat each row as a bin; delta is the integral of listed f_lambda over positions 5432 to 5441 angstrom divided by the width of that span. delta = 29.7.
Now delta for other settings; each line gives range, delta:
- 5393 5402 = 28.9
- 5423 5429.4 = 29.2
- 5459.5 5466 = 30.2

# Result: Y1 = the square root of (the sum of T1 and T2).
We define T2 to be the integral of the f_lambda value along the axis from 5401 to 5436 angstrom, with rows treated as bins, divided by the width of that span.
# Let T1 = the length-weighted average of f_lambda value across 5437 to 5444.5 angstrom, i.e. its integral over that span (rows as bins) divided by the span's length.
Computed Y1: 7.76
